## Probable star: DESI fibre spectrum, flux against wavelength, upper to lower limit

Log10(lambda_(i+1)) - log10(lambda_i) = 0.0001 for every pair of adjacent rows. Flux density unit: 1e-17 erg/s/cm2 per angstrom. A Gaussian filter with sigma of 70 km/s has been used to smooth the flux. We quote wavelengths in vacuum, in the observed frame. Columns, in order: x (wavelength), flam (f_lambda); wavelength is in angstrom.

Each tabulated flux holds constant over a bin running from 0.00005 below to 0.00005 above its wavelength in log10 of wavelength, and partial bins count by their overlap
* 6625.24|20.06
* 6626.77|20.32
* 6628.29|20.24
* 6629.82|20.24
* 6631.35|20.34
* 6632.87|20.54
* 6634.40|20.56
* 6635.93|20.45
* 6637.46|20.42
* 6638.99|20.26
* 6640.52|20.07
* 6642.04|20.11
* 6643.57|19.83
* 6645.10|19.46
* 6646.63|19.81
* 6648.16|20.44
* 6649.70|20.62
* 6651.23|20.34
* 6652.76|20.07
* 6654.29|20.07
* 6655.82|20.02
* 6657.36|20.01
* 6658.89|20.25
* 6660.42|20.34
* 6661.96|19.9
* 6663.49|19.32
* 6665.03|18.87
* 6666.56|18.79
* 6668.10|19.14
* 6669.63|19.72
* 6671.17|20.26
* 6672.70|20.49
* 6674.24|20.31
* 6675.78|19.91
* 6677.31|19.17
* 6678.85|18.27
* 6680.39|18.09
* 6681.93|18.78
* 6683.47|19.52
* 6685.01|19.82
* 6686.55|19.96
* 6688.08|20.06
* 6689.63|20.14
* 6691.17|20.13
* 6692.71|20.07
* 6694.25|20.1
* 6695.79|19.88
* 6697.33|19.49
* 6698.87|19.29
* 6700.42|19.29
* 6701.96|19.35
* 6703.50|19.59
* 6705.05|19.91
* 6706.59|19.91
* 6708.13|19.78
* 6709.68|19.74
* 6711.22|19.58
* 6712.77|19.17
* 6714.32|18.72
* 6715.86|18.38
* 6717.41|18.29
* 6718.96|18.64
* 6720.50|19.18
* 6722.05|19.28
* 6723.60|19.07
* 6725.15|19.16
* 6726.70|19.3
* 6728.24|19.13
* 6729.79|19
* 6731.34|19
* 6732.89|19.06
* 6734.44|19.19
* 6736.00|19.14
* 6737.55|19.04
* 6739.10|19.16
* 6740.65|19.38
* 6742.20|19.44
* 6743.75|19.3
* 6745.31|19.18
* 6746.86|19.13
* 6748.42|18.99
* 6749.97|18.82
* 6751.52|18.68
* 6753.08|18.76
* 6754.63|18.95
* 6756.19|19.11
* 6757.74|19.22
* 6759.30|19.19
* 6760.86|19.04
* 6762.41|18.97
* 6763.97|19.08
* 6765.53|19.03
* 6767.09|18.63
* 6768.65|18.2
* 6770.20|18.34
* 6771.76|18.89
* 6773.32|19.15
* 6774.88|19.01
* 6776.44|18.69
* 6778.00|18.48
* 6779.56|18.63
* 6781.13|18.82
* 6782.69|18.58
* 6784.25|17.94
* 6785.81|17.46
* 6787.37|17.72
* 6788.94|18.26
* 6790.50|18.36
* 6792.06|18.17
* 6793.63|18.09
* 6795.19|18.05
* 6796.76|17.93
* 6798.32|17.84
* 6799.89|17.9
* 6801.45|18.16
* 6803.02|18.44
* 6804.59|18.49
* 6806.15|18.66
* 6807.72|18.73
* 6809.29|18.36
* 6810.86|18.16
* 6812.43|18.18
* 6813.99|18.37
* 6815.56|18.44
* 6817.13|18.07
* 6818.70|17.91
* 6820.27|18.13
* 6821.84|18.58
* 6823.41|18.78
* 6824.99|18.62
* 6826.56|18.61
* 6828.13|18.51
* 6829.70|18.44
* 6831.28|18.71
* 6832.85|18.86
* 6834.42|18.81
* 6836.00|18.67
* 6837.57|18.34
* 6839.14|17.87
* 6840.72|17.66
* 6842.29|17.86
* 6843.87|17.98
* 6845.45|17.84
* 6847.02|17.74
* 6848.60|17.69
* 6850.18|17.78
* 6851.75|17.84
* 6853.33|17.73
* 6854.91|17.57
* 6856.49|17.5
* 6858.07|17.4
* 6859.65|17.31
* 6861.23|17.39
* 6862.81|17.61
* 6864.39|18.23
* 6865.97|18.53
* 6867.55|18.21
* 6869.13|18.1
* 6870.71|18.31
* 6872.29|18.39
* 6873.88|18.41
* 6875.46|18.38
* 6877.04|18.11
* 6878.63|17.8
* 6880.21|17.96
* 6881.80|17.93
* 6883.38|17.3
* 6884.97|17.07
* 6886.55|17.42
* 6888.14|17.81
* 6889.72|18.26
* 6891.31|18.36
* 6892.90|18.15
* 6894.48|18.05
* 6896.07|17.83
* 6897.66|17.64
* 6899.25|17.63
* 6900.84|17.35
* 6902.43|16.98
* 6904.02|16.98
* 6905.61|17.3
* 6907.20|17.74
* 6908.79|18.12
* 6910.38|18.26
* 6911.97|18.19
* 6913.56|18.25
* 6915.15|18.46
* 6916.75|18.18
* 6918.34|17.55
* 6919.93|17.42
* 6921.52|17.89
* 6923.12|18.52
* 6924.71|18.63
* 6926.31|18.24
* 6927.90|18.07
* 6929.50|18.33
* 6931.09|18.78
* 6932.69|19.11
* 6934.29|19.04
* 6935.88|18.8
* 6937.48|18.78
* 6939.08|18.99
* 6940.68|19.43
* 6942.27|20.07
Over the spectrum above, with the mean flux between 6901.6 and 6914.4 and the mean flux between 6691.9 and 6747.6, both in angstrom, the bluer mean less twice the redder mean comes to -16.2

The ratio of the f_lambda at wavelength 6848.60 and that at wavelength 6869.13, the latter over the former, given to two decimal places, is 1.02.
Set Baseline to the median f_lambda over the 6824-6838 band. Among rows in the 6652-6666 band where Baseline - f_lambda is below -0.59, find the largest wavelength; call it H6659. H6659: 6663.49 angstrom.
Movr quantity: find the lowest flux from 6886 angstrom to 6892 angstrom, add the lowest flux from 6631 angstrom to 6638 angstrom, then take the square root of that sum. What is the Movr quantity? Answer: 6.14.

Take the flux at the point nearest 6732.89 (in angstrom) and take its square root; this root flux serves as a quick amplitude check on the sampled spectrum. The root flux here 4.37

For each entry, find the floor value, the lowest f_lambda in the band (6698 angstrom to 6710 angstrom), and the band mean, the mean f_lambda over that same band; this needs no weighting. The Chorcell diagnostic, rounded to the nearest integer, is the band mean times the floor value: 378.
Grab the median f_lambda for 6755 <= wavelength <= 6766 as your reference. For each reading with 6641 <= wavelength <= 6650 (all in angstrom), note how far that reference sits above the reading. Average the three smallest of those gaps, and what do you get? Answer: -1.3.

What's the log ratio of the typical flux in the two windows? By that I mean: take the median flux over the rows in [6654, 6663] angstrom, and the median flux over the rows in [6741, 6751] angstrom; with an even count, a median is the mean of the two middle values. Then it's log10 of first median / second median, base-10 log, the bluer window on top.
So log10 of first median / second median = 0.020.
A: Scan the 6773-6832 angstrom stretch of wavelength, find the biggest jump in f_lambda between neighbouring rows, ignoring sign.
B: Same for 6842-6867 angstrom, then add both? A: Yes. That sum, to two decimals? 1.26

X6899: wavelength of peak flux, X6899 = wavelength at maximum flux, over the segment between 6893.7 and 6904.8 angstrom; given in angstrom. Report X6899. 6894.48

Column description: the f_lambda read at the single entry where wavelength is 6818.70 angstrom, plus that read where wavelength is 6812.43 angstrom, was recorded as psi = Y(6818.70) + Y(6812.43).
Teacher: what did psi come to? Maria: 36.1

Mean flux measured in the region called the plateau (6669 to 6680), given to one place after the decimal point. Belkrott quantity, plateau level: 19.7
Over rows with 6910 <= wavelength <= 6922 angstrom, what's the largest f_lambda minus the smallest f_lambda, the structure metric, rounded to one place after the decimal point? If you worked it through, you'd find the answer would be 1.0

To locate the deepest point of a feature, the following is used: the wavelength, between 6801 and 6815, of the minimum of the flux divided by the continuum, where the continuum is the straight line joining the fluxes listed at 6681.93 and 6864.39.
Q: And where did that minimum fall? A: 6801.45 angstrom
